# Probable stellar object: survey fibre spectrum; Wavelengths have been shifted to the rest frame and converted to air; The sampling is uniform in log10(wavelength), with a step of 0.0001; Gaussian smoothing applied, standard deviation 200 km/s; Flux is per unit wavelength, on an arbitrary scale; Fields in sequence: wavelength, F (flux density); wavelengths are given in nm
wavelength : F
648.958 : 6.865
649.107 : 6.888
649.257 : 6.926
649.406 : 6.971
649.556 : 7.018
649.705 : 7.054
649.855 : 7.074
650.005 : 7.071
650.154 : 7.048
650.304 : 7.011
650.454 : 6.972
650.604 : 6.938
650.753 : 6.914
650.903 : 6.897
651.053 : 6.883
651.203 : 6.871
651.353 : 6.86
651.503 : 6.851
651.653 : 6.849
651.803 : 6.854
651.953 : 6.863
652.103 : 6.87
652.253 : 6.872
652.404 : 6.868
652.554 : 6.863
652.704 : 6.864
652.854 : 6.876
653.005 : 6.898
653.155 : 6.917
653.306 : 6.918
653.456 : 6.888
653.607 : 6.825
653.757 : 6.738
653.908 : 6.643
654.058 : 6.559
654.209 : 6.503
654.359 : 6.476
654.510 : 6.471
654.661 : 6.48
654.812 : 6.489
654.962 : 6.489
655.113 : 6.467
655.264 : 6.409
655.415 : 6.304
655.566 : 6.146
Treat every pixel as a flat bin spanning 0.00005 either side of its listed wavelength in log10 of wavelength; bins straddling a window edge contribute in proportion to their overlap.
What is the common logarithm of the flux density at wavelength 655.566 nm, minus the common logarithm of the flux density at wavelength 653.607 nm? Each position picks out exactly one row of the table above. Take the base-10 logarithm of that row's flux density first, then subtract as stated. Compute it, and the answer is -0.046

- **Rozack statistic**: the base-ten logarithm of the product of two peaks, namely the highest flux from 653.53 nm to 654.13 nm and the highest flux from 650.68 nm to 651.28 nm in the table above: 1.67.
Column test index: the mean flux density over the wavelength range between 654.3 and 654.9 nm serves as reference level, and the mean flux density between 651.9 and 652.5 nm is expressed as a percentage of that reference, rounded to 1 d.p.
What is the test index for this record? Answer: 106.0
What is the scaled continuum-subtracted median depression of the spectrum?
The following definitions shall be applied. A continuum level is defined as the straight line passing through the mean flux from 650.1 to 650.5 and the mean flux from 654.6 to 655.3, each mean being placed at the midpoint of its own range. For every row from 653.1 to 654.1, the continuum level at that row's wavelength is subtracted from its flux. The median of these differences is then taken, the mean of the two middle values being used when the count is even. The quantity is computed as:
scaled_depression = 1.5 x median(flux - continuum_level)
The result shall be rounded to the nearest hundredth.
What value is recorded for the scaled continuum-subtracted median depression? 0.30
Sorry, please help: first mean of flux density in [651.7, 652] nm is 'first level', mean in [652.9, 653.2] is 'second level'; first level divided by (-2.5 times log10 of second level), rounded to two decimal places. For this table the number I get -3.27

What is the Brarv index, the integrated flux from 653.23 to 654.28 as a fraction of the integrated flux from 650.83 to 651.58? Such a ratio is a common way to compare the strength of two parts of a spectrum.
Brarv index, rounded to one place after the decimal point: 1.4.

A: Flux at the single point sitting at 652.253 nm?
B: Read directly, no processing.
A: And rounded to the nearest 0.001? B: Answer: 6.872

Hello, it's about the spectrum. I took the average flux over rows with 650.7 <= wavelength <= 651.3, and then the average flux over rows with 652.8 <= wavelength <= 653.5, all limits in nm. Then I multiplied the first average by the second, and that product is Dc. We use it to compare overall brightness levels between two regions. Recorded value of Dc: 47.5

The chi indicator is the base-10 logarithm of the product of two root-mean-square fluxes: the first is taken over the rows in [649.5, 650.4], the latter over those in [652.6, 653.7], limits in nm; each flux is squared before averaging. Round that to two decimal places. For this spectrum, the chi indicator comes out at 1.69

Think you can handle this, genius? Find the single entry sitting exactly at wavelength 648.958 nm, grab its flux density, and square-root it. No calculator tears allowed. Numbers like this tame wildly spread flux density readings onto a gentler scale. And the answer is 2.62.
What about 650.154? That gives 2.65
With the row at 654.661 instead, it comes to 2.55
